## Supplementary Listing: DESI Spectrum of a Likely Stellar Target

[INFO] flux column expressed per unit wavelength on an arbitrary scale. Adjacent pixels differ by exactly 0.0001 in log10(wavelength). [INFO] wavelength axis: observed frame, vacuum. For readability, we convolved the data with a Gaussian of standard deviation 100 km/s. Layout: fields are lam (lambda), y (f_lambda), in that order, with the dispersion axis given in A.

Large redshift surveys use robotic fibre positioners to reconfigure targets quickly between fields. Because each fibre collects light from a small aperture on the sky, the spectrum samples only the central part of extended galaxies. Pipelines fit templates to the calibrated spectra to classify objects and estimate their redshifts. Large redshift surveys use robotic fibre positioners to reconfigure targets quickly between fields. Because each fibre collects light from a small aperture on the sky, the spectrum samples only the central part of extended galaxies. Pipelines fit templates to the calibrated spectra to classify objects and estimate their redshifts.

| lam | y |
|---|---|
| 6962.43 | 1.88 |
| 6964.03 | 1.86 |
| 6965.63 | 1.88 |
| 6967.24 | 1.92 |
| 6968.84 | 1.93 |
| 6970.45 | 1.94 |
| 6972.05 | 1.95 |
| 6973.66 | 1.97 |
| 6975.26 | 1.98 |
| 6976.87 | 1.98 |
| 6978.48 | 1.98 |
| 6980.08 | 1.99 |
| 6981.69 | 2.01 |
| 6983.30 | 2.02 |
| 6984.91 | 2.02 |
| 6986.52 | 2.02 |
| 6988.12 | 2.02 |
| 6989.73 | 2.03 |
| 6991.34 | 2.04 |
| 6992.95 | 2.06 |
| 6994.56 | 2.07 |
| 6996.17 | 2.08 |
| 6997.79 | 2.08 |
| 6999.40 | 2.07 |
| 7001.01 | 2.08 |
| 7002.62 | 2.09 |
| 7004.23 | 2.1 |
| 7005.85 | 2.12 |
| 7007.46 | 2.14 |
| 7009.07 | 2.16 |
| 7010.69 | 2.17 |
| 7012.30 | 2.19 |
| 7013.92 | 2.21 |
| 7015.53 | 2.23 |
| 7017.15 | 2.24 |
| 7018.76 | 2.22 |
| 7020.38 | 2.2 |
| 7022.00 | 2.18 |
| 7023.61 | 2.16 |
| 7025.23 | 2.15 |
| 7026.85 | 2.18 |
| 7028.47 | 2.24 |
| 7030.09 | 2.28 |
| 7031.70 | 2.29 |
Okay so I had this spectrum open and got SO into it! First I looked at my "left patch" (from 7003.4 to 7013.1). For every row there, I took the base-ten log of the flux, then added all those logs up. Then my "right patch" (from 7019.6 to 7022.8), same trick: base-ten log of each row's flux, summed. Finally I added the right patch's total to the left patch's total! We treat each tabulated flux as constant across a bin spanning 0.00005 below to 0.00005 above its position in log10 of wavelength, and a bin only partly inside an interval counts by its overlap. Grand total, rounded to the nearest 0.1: 2.7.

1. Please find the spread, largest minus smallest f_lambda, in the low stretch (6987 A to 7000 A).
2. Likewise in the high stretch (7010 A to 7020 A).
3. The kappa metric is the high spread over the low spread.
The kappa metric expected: 1.2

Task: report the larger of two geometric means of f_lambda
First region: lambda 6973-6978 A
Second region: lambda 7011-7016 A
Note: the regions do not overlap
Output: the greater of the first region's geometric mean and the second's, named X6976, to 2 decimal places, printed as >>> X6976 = 2.21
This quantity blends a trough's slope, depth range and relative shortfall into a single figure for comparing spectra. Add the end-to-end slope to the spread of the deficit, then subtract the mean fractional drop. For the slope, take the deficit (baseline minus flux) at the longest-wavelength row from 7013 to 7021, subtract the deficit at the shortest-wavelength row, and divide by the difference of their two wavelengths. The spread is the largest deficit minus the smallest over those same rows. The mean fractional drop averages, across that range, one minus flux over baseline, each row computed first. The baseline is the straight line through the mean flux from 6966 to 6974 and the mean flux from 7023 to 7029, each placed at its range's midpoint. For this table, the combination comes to 0.10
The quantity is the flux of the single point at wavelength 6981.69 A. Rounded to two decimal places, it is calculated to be 2.01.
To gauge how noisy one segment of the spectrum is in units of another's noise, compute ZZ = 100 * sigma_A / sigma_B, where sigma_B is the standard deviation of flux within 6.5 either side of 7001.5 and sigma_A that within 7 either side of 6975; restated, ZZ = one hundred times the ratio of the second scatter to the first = 107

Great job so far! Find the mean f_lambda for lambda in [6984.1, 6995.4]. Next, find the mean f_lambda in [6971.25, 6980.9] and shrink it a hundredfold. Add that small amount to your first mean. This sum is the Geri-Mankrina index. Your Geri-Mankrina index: 2.06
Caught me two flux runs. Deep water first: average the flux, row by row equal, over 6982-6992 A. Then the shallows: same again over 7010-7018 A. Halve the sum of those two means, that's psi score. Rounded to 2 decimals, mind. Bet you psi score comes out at 2.12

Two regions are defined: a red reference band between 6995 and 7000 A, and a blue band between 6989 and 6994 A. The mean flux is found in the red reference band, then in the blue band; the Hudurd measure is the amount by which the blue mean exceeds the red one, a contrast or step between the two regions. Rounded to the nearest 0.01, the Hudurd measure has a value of -0.03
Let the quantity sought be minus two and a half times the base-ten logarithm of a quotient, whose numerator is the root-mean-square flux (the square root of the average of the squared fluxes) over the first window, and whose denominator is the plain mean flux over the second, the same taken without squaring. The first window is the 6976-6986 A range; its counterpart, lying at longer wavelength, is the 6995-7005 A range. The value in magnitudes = 0.044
